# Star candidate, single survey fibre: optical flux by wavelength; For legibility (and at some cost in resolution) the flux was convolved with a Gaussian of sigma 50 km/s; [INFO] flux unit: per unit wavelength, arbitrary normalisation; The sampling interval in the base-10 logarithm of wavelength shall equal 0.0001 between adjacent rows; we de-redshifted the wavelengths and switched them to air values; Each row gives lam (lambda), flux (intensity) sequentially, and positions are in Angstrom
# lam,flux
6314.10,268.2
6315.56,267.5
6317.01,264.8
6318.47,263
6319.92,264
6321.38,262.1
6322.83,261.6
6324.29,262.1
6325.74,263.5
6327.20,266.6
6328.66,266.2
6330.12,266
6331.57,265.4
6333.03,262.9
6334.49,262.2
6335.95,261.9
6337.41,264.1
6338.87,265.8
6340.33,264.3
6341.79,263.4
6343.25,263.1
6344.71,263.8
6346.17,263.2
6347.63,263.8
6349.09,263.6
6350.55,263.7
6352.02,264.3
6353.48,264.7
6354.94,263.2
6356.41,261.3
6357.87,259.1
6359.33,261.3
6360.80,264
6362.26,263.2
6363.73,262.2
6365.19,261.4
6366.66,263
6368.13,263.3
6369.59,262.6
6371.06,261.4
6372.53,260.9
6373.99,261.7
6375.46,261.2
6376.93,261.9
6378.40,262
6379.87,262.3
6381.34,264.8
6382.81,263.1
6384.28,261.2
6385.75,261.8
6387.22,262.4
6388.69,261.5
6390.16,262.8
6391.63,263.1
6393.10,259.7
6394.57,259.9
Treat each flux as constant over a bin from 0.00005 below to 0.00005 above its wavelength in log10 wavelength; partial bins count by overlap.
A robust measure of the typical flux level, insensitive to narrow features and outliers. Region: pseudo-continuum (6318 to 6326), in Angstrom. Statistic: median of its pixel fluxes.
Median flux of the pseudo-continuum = 263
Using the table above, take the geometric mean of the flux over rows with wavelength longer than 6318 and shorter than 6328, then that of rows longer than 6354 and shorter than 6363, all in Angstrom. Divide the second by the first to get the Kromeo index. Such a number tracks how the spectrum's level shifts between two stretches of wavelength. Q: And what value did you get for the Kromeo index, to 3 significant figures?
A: 0.995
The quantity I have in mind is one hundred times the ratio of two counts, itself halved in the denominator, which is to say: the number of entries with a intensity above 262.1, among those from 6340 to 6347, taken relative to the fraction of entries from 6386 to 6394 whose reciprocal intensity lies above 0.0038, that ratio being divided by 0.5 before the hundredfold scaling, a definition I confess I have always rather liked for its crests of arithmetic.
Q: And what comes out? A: 1000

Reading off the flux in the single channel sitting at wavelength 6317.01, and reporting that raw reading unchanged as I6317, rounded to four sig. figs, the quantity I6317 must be 264.8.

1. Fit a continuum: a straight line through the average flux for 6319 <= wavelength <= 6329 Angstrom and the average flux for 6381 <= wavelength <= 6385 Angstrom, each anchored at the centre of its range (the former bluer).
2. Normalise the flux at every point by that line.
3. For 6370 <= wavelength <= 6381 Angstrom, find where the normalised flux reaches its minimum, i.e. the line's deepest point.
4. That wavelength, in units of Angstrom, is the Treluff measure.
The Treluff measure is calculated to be 6372.53 Angstrom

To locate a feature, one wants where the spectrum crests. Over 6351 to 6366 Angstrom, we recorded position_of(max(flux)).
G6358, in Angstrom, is 6353.48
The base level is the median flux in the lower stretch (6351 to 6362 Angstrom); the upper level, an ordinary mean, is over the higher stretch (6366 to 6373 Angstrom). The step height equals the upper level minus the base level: -1.0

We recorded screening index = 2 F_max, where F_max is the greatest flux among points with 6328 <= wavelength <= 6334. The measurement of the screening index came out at 532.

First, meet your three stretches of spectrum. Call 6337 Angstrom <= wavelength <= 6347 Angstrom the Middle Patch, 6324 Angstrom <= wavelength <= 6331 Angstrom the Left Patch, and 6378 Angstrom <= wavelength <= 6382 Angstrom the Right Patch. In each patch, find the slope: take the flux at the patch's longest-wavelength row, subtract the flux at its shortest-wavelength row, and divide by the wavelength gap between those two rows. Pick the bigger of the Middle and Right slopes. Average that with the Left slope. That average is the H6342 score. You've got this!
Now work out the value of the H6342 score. 0.81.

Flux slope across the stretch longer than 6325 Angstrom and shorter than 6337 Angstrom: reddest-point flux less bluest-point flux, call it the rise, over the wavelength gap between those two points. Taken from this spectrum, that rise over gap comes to -0.16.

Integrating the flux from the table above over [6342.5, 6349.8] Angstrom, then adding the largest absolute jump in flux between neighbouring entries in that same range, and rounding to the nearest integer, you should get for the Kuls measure 1926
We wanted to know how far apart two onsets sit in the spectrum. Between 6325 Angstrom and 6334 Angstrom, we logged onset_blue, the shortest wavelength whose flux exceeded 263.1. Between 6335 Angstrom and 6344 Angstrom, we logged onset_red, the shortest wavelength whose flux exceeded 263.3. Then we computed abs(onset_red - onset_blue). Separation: 11.7 Angstrom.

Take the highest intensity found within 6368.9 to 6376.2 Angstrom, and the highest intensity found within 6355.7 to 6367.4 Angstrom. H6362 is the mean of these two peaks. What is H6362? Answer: 263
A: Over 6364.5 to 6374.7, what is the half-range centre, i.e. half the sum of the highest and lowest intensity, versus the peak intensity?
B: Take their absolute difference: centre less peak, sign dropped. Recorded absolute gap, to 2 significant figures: 1.2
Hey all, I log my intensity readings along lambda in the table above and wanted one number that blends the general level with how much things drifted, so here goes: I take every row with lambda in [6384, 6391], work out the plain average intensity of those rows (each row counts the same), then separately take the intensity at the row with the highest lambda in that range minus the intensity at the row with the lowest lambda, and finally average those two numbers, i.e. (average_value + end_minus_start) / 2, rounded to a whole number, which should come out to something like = 132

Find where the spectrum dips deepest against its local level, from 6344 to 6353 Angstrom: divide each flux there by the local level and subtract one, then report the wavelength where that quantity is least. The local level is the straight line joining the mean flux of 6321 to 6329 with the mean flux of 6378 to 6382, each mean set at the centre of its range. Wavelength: 6346.17 Angstrom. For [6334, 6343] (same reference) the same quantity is 6335.95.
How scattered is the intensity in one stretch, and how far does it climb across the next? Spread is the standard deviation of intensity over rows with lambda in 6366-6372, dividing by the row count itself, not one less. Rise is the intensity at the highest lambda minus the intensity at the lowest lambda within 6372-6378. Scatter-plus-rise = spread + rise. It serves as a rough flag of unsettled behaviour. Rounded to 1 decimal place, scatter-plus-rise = 1.7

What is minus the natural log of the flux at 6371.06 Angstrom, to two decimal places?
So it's -5.57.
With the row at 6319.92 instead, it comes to -5.58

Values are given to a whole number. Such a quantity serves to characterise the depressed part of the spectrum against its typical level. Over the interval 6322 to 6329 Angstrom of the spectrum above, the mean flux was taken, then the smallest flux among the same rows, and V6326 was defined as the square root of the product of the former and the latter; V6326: 263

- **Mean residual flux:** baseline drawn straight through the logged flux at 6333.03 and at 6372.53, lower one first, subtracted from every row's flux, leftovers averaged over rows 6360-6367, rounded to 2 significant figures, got 1.4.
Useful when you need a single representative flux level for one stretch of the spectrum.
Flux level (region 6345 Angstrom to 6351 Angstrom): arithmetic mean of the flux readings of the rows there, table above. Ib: 264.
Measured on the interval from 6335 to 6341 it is 264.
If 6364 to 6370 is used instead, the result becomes 263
